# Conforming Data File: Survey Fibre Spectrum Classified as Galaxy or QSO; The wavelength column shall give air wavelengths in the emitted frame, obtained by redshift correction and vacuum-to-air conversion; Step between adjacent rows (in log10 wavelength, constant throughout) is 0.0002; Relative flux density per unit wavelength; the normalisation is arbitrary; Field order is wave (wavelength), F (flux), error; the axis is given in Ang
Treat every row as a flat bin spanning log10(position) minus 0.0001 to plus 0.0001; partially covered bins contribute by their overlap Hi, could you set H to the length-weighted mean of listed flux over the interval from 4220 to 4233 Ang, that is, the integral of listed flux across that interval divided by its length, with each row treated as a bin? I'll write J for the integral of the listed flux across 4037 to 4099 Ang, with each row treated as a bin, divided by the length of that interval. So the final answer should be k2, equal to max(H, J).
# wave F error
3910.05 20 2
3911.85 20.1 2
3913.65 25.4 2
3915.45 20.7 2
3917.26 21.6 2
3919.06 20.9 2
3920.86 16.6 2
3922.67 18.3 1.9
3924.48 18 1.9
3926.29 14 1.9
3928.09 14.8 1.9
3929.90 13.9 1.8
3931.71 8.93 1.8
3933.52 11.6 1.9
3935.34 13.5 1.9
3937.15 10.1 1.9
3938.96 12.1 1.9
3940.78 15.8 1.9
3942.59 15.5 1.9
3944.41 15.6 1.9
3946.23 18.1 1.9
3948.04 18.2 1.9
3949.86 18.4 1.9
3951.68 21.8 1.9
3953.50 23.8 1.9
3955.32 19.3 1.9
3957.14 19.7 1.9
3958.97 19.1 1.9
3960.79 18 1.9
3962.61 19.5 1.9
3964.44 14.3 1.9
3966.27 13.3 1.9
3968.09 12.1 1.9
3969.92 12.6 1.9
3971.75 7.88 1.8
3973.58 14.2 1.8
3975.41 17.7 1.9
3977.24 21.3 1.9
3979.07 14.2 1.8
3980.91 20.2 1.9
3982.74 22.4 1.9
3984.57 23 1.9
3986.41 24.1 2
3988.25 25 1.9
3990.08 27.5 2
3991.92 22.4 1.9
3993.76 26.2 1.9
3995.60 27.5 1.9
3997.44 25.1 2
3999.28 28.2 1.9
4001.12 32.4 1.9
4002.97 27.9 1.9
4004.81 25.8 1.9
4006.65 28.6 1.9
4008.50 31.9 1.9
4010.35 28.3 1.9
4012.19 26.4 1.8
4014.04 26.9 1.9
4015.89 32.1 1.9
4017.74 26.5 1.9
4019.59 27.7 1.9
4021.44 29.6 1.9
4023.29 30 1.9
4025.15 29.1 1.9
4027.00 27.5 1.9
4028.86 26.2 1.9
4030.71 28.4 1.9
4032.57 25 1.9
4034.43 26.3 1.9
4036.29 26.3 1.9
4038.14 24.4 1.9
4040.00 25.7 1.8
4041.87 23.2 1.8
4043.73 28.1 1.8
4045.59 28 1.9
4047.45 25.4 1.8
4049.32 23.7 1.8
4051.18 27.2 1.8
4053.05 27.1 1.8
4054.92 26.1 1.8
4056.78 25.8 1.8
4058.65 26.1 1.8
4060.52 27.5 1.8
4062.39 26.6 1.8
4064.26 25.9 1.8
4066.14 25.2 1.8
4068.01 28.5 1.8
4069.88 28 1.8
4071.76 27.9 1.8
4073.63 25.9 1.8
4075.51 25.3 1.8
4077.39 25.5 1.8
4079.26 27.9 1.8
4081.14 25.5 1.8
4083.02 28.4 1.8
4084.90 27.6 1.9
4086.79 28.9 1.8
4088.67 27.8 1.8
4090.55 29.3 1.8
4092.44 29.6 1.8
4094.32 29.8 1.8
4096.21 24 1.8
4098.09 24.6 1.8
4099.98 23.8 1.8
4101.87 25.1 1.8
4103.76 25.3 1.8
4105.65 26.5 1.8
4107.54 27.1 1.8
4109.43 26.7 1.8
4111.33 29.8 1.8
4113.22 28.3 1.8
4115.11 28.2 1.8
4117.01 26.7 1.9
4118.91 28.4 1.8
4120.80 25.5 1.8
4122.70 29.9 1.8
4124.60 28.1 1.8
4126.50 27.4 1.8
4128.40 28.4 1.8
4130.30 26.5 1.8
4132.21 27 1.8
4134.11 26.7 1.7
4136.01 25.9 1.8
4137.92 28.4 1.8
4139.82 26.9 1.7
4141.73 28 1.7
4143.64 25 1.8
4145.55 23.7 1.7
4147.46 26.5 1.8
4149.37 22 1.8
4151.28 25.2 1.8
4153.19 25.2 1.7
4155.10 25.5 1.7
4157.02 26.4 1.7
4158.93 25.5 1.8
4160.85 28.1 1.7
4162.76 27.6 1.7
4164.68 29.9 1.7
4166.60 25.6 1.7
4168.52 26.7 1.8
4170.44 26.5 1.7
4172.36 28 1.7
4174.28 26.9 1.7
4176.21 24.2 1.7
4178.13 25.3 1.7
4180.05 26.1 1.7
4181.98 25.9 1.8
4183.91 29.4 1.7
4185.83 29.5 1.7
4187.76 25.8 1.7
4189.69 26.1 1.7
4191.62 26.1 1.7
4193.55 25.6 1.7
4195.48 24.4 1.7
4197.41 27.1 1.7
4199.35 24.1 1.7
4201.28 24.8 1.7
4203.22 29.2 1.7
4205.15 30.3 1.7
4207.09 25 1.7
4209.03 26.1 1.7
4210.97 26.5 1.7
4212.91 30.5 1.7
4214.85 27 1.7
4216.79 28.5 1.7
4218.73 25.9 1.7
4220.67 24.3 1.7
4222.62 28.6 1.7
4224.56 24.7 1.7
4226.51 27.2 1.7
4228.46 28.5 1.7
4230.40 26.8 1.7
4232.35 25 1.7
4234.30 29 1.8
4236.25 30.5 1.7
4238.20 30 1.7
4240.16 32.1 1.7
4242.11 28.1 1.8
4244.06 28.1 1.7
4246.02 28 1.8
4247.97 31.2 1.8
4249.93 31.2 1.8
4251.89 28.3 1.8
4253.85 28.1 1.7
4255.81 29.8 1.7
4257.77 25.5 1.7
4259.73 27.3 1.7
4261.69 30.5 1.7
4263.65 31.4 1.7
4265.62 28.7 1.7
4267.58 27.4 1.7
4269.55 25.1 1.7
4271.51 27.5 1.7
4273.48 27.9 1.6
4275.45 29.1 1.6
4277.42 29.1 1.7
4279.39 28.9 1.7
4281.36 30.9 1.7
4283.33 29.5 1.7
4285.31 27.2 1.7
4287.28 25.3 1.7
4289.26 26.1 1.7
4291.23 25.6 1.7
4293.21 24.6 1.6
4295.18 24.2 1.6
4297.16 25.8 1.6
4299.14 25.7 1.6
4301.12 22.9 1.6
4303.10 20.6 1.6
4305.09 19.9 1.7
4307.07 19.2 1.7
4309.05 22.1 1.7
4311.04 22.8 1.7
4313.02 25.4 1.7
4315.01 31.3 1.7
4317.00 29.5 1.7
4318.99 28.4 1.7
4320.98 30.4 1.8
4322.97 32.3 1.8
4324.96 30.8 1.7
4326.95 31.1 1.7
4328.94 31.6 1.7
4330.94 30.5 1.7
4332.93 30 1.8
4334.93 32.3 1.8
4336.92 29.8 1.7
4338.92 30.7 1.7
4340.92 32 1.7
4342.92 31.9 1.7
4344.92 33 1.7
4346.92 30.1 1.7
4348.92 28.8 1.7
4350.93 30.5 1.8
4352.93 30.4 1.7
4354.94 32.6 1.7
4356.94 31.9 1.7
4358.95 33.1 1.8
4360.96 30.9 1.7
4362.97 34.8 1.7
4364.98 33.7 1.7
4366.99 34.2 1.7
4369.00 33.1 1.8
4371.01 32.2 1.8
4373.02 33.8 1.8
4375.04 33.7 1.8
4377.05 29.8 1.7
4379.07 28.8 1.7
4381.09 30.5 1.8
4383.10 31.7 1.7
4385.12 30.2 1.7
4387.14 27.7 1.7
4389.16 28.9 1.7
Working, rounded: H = 26.5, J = 26.7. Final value 26.7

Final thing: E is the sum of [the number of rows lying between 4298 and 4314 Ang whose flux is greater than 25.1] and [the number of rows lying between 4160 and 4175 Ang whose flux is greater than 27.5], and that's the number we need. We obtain 6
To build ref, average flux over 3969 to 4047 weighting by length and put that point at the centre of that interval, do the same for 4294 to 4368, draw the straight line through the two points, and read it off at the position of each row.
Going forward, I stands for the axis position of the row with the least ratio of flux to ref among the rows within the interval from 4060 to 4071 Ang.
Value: 4066.14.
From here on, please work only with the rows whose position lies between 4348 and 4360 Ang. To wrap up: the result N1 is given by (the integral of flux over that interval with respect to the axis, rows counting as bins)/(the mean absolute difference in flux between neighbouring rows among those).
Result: 317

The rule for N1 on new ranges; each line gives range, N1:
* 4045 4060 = 289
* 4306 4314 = 87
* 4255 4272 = 203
